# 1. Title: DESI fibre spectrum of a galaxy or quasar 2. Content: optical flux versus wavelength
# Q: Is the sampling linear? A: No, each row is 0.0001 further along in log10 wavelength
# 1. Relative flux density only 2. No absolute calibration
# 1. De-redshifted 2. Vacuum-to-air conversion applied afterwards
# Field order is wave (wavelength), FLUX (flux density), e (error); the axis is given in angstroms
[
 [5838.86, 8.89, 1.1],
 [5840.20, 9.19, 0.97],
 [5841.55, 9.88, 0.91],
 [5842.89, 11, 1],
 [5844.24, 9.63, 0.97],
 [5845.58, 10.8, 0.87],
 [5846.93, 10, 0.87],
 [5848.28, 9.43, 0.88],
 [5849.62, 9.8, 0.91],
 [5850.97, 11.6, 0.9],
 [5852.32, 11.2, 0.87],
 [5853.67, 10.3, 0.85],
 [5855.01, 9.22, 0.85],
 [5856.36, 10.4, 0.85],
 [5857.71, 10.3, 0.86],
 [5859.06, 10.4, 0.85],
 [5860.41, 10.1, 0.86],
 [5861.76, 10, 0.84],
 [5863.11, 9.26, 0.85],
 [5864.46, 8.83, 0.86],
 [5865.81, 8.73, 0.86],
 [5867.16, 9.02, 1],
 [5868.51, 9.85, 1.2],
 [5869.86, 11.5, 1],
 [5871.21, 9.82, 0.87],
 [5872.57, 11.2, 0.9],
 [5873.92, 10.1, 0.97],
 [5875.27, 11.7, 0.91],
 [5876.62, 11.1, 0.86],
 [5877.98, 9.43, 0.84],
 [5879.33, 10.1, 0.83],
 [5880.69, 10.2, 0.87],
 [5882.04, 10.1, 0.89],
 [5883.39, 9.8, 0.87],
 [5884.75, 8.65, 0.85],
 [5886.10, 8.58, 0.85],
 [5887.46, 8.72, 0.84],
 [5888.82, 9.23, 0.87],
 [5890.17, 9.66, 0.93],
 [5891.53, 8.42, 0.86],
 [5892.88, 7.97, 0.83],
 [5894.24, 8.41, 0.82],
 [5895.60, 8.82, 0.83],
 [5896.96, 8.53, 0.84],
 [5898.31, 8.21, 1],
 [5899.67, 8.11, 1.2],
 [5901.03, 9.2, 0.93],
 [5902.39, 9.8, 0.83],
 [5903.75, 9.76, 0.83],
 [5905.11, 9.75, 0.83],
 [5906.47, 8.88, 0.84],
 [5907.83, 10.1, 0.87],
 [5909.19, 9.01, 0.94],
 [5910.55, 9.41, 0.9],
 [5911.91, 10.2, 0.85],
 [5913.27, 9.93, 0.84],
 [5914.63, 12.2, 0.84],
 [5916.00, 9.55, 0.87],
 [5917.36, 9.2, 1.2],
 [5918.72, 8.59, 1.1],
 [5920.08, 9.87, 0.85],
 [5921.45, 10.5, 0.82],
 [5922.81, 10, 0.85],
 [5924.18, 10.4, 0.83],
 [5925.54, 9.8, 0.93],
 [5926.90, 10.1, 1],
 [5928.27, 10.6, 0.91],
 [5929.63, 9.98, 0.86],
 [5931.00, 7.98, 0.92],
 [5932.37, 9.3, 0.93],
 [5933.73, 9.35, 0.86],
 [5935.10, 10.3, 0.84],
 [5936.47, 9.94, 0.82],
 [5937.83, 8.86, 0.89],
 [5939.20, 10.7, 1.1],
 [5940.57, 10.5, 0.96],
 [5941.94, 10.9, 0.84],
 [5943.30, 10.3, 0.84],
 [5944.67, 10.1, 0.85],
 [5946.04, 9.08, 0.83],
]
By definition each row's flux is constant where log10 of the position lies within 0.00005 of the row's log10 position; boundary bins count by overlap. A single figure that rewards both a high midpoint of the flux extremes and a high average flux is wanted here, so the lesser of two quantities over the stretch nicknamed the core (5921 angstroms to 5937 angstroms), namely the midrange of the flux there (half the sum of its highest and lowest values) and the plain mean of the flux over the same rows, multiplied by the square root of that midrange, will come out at 28.3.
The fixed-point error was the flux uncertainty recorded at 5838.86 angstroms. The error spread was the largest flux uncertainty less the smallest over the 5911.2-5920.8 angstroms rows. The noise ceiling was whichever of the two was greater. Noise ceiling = 1.10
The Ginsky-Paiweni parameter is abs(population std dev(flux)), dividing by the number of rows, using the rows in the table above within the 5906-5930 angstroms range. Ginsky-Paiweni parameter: 0.78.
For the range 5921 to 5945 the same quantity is 0.70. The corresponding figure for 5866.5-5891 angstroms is 0.92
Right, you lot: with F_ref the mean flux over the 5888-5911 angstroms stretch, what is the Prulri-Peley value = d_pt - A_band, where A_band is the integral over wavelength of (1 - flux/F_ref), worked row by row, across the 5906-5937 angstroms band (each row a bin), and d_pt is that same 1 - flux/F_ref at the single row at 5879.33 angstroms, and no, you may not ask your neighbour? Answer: 2.58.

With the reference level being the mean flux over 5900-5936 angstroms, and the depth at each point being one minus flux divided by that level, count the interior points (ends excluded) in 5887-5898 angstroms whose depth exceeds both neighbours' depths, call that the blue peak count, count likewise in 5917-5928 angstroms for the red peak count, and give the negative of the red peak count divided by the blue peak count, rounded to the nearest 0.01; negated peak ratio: -3.00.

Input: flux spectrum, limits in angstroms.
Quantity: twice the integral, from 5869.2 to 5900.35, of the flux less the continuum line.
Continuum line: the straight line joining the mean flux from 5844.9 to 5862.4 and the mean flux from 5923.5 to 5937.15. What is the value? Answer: -36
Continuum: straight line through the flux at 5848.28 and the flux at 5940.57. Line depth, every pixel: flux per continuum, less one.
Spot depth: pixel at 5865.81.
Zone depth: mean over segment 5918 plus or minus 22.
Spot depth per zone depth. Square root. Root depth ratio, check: 1.25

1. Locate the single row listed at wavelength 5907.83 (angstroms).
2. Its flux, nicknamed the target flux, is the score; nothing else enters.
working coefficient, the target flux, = 10.1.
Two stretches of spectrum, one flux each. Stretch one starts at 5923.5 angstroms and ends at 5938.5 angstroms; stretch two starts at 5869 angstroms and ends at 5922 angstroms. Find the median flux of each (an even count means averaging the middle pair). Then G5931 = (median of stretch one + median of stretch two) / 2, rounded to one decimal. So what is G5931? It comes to 9.8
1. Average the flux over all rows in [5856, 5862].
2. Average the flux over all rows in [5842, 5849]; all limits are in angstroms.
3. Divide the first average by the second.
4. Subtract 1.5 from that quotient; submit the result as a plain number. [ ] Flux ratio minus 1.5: -0.493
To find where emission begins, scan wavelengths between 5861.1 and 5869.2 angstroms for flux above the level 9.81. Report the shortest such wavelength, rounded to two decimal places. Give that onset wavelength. 5861.76 angstroms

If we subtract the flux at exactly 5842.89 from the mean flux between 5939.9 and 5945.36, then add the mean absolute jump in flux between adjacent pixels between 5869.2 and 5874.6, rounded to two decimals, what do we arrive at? 0.84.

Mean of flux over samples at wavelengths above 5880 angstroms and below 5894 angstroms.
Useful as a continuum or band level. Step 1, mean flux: 9.1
